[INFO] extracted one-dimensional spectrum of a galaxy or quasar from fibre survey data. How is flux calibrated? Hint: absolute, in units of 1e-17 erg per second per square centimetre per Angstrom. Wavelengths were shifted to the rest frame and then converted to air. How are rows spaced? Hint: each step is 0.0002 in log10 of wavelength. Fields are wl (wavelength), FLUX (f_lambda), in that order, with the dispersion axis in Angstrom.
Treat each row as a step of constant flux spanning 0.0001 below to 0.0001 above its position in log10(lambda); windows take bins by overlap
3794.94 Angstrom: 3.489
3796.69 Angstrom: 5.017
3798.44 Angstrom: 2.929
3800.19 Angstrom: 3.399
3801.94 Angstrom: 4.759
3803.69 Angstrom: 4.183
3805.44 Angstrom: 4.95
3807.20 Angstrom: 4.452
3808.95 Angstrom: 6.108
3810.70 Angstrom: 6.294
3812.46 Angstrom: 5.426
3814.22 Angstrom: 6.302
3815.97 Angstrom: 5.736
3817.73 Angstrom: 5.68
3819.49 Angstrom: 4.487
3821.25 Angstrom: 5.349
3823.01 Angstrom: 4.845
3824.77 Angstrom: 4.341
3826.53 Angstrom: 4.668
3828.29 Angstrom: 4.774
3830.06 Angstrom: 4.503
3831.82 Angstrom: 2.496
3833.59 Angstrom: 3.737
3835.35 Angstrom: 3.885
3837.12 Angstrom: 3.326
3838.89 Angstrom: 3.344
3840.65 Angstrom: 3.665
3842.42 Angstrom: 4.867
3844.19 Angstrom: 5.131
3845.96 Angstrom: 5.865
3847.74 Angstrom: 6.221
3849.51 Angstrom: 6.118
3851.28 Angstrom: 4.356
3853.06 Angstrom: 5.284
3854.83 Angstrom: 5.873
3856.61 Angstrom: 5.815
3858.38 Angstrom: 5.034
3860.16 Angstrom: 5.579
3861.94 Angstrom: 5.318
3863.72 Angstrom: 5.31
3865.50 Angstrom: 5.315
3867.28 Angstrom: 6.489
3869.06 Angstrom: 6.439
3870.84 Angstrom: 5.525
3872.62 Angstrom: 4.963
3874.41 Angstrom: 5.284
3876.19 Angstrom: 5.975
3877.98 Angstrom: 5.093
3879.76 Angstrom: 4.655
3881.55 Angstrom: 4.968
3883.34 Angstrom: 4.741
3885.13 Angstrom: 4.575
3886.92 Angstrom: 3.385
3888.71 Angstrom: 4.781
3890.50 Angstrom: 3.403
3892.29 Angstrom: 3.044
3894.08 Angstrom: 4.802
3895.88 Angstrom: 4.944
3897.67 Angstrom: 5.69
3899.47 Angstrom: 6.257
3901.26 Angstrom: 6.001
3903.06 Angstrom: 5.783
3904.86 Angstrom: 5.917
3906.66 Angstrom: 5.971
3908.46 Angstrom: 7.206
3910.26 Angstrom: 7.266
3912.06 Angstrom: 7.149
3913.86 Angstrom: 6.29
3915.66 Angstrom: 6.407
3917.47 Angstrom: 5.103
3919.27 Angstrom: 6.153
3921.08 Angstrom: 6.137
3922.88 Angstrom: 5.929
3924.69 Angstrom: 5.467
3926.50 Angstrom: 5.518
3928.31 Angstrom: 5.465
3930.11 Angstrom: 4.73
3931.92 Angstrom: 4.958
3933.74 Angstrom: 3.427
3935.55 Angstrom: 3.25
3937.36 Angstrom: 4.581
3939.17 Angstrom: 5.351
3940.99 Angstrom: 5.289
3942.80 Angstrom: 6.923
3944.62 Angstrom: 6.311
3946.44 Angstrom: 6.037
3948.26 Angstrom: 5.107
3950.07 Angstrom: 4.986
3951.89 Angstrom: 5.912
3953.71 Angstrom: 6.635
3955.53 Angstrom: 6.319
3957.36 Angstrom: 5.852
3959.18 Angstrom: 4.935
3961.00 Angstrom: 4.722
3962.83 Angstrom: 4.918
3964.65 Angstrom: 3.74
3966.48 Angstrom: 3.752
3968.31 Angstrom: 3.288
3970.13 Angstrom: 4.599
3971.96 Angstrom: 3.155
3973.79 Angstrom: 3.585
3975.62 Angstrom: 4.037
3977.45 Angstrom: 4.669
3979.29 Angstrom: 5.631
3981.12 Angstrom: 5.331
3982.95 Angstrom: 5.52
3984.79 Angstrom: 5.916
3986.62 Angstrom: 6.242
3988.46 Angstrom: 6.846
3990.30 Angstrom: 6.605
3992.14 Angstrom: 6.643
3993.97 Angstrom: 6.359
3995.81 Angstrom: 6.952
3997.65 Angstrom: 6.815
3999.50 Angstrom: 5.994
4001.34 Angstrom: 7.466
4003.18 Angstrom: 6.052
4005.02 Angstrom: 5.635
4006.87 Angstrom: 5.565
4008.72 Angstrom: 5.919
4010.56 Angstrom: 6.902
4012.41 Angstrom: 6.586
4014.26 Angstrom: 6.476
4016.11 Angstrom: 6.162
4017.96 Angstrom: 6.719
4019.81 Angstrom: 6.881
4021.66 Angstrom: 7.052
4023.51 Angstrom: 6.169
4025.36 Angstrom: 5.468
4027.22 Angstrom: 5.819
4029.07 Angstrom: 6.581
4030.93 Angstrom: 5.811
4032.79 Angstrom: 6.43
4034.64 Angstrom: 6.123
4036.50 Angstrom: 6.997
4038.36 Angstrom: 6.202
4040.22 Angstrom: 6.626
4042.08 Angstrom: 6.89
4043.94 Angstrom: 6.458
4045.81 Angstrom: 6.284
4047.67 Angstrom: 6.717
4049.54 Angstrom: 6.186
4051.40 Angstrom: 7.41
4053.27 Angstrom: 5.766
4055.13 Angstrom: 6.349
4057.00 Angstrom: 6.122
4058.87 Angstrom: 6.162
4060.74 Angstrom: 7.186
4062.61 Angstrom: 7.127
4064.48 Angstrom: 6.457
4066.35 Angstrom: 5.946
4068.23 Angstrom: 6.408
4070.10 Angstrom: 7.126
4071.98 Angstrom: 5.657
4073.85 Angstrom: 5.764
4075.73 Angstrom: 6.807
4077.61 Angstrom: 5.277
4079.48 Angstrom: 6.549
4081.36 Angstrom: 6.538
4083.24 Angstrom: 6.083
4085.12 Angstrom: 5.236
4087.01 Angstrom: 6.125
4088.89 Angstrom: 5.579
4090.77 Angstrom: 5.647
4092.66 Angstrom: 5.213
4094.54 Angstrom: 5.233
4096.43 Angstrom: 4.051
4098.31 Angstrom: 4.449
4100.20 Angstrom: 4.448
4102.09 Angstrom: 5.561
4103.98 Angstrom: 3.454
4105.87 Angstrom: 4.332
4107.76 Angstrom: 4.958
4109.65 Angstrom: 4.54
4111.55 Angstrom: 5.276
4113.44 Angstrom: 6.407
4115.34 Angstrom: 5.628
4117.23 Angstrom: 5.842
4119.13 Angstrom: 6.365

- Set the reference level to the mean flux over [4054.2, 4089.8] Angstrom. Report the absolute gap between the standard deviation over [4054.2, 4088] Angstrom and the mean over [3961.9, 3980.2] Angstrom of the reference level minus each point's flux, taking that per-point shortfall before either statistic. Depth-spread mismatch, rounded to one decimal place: 1.5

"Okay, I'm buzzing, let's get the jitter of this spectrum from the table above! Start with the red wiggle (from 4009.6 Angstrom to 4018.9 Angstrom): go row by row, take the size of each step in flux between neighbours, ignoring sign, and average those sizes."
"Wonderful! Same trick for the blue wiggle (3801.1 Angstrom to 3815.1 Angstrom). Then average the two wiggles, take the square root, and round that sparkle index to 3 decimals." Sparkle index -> 0.741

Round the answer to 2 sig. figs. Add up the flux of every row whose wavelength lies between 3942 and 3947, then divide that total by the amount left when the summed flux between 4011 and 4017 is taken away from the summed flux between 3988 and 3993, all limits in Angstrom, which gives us 22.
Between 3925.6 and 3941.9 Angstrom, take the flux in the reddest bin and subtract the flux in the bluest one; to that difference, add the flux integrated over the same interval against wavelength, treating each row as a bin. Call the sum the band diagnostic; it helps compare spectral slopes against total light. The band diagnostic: 77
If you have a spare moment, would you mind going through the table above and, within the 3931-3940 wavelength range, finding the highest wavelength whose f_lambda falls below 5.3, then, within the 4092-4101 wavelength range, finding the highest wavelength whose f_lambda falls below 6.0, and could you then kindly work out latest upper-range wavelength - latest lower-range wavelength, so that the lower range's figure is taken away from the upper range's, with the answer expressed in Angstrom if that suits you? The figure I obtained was 162.8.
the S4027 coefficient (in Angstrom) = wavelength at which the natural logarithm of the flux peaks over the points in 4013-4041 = 4021.66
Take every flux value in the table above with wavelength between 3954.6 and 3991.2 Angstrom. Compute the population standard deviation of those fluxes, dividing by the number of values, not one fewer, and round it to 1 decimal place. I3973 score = 1.1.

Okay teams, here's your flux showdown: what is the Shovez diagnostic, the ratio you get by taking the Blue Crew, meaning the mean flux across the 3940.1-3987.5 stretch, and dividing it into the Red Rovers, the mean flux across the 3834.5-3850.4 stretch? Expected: 0.92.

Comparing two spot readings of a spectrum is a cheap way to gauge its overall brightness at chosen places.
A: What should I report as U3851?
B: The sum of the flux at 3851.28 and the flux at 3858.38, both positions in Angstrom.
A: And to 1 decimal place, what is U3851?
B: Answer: 9.4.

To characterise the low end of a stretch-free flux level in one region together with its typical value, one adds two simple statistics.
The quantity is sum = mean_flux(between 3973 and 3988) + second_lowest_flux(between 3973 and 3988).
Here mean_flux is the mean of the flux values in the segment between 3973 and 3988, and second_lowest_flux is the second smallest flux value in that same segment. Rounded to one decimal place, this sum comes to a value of 9.2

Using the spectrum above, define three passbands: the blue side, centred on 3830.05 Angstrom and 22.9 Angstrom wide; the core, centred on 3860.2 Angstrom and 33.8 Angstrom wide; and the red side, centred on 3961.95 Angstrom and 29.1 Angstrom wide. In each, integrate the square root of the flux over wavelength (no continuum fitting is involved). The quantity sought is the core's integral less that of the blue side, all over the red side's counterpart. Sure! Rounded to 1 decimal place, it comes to 0.5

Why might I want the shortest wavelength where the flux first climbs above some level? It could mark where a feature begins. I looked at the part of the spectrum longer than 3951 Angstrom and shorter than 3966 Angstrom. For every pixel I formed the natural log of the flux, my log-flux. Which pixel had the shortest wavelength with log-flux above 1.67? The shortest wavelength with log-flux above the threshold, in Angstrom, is 3951.89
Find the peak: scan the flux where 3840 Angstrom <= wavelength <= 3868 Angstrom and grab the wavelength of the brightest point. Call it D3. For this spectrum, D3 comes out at 3867.28 Angstrom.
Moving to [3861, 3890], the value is 3867.28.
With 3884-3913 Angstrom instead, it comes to 3910.26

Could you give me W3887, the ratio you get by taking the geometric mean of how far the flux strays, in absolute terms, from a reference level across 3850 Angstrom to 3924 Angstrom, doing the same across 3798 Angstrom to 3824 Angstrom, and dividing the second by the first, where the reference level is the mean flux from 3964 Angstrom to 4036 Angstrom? 1.4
